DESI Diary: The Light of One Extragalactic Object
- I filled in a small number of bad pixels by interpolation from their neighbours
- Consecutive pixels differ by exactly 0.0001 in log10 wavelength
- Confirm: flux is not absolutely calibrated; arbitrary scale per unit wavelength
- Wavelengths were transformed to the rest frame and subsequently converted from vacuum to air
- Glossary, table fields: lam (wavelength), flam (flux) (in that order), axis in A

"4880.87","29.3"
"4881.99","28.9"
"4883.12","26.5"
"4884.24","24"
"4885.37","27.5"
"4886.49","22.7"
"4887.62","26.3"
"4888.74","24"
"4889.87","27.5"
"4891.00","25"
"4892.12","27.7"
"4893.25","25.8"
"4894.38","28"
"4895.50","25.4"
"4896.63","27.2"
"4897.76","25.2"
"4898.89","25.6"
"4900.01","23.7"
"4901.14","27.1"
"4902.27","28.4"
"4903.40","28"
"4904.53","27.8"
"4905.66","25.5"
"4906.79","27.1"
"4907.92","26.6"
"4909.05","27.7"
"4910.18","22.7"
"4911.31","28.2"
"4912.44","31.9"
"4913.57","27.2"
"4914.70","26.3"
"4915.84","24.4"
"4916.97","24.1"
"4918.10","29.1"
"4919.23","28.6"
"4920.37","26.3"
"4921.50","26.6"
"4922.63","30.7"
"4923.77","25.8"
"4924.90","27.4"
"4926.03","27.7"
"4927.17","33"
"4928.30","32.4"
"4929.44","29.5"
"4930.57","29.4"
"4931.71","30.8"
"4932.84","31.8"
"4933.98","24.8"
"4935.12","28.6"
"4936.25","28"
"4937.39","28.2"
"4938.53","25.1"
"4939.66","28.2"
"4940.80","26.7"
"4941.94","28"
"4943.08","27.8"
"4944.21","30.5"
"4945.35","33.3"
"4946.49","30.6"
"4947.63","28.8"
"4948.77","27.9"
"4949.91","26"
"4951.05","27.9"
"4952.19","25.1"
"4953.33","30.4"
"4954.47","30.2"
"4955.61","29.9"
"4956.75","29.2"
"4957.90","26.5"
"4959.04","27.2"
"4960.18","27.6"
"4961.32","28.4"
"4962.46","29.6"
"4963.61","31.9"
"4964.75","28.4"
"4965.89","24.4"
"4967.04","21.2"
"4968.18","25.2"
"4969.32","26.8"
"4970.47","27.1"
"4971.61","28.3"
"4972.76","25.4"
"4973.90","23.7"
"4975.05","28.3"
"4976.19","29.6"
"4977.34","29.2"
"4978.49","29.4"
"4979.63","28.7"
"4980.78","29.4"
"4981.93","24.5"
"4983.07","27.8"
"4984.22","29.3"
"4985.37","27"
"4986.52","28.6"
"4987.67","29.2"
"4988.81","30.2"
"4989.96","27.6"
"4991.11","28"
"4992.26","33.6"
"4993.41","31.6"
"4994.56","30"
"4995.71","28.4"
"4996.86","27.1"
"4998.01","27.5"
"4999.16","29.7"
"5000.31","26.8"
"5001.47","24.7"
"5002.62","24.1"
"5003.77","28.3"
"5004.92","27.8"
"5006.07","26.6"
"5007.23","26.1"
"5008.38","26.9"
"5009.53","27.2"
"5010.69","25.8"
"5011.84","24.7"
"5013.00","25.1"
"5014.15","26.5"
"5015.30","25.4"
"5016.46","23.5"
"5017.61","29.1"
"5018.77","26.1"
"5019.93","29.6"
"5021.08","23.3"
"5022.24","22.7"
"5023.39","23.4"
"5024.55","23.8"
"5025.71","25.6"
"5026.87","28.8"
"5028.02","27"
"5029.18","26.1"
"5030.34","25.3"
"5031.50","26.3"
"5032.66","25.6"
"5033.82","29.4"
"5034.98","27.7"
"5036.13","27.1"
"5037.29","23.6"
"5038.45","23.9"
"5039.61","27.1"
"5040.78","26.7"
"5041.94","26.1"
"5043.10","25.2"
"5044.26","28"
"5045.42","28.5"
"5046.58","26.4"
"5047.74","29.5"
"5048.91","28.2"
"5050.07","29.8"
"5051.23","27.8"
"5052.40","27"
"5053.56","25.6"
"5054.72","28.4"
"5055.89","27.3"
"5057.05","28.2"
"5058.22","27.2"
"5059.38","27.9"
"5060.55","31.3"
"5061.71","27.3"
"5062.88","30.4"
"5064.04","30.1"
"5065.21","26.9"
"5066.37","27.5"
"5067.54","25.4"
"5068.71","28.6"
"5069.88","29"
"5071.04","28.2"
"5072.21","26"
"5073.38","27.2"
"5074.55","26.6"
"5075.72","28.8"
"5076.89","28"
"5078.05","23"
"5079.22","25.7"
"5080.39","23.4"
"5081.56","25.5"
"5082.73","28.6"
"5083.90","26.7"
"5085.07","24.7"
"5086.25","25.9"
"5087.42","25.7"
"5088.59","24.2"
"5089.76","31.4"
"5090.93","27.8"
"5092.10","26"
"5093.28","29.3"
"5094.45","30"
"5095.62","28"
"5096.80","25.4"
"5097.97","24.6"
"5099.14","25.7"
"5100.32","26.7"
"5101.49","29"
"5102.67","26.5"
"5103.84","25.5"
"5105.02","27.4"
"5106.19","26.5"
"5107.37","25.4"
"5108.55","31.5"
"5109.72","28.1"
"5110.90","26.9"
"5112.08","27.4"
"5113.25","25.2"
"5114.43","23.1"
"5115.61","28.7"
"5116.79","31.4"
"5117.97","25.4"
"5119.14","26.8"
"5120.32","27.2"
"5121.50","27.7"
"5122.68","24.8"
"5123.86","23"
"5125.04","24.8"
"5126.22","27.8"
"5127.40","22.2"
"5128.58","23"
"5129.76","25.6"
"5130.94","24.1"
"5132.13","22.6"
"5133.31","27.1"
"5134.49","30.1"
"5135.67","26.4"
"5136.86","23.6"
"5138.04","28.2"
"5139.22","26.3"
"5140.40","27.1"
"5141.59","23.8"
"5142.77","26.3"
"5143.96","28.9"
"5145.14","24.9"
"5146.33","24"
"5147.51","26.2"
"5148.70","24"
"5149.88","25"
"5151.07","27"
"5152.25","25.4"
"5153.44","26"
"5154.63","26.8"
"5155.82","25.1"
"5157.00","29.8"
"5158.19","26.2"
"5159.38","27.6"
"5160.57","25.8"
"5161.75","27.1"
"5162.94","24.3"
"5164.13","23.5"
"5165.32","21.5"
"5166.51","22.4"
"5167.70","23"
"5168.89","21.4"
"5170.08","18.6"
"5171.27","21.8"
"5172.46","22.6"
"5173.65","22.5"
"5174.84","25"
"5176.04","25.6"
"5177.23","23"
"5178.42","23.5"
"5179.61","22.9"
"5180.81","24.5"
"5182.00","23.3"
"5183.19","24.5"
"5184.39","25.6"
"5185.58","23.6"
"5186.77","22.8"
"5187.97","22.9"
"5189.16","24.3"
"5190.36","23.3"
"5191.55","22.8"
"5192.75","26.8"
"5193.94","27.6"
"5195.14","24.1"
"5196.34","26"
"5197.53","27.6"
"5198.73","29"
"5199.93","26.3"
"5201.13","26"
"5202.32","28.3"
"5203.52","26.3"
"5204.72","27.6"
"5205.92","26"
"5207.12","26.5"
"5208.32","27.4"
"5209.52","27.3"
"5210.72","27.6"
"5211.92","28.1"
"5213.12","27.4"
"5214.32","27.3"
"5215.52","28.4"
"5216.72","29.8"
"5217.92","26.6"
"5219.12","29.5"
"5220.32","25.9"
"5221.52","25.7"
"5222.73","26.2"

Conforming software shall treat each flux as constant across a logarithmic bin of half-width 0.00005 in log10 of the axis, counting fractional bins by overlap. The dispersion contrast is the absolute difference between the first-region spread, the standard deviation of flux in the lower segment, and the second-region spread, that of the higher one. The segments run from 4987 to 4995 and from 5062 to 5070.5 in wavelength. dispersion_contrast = 0.3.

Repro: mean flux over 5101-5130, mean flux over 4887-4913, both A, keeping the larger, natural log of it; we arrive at 3.28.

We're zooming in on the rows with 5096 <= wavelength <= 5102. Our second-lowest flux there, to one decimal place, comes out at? 25.4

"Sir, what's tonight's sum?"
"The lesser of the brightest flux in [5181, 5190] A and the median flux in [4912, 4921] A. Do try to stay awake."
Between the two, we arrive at 25.6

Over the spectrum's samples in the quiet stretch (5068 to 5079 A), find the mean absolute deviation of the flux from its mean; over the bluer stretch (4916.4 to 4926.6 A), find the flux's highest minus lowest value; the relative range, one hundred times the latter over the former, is 474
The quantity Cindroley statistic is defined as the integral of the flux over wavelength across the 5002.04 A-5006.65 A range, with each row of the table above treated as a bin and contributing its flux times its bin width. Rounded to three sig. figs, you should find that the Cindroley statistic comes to 123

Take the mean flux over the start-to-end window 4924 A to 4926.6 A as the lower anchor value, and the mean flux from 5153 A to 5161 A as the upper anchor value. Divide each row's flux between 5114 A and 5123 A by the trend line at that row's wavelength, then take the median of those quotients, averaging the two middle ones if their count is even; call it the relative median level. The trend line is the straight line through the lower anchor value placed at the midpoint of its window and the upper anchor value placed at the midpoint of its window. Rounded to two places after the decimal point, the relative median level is 1.00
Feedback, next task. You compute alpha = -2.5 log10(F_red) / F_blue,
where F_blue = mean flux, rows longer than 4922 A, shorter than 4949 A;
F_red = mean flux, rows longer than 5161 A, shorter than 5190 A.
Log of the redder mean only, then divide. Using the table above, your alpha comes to -0.118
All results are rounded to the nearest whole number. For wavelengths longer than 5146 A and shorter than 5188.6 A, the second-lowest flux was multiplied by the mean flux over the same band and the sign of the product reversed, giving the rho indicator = -520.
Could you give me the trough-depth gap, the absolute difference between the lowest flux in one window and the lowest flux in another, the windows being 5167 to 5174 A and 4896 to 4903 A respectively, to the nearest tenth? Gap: 5.1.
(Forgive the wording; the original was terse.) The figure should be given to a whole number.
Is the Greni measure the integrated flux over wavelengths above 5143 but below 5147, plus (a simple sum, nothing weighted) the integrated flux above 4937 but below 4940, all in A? 185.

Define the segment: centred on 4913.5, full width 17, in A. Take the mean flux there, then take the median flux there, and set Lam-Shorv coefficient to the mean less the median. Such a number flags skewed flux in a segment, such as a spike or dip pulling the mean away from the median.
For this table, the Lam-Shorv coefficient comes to 0.22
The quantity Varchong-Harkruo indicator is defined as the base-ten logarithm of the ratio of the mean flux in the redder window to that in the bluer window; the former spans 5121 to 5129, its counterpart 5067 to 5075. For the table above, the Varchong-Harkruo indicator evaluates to -0.042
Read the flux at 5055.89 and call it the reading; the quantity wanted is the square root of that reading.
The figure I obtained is 5.22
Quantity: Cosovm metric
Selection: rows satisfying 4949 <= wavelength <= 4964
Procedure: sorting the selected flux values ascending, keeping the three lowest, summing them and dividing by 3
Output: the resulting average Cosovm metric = 25.9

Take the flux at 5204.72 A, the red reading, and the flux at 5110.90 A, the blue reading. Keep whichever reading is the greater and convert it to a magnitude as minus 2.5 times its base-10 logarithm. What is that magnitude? -3.602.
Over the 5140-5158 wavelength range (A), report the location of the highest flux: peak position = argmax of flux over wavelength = 5157.00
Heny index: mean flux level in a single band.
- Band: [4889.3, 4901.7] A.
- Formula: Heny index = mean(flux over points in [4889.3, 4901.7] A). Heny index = 26.2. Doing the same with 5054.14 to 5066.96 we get 28.4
